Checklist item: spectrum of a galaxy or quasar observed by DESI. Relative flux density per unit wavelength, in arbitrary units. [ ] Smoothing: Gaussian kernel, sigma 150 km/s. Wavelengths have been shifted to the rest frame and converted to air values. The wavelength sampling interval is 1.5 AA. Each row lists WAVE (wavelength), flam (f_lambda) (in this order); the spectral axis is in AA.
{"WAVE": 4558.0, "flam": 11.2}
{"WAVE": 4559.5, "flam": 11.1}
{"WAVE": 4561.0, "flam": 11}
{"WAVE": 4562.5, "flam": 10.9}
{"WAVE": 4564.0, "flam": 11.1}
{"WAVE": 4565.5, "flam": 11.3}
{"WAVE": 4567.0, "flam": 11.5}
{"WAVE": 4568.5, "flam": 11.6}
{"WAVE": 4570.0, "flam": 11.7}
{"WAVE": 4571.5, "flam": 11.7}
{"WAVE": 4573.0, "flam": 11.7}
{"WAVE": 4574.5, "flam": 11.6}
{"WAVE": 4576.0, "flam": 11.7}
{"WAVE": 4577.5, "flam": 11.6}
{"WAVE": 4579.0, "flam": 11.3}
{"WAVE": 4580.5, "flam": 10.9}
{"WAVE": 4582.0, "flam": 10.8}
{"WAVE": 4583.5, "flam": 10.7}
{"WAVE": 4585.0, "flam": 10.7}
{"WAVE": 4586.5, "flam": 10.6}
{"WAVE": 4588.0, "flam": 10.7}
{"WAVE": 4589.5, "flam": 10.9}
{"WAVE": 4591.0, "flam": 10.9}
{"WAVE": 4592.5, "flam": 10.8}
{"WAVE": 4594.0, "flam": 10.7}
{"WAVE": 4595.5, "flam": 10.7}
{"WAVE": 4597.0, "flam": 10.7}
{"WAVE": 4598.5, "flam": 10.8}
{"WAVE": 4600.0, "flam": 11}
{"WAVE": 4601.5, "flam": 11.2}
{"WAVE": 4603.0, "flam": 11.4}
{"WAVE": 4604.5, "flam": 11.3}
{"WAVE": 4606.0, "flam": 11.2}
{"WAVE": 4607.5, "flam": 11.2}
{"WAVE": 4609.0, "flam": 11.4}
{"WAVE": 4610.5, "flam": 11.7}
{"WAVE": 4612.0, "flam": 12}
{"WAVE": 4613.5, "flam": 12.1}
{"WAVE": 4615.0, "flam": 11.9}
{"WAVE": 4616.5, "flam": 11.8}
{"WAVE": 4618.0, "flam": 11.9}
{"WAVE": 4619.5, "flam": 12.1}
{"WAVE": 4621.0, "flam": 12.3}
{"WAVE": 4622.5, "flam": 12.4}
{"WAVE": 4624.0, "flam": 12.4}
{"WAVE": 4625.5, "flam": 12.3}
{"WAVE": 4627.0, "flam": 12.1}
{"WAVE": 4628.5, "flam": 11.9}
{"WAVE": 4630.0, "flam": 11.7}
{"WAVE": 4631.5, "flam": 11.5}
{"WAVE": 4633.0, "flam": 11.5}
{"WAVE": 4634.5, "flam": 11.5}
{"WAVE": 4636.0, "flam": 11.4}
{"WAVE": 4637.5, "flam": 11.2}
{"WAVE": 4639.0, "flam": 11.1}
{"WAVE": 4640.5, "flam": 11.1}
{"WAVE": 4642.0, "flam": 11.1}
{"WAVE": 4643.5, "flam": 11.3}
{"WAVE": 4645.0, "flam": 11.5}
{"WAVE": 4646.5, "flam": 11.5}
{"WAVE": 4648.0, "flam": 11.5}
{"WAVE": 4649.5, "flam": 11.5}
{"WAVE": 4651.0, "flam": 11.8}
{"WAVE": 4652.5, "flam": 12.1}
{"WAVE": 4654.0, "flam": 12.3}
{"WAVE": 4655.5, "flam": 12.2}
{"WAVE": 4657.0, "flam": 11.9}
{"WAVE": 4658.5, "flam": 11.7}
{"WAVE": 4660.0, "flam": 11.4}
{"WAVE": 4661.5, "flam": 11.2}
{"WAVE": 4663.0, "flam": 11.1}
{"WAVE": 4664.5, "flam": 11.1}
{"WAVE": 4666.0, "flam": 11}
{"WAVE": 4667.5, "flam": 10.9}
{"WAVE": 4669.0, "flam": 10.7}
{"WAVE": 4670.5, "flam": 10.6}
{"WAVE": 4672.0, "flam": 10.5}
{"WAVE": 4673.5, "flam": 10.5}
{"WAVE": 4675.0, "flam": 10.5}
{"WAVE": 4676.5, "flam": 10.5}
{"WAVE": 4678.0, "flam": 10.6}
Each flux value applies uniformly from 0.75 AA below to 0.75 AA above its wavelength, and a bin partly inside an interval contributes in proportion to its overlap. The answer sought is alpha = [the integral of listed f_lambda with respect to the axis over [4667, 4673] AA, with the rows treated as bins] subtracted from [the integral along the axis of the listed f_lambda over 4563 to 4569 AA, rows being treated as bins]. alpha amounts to 4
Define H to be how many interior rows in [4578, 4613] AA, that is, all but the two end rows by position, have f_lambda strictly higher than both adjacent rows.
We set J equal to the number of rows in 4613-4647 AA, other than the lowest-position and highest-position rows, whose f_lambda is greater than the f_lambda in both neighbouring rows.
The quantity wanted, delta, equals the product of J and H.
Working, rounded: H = 1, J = 0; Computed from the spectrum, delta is 0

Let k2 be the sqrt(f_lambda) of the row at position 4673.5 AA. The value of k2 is 3.24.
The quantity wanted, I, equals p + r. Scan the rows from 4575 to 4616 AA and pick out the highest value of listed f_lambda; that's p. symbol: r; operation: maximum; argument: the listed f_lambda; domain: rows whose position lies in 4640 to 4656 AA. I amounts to 24.4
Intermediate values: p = 12.1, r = 12.3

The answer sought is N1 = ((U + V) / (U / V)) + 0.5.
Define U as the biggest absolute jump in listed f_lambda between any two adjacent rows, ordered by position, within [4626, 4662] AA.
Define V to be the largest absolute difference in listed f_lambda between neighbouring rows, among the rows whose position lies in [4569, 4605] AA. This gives 1.43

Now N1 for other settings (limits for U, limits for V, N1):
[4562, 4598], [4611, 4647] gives 0.80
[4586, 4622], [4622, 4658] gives 1.10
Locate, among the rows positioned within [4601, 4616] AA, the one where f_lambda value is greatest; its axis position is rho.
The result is 4613.5 AA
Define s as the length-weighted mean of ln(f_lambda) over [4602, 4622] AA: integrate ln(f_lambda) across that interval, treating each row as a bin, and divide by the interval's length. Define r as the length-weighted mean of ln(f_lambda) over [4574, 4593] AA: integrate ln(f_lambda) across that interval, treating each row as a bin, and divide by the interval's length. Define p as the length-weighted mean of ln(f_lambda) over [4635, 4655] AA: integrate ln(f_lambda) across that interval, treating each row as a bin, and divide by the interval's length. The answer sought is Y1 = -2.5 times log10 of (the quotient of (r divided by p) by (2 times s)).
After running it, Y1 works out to 1.75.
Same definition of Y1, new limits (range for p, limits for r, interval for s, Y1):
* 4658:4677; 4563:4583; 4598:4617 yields 1.70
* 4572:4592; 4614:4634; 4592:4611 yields 1.67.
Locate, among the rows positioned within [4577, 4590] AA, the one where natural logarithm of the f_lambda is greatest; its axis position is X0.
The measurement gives 4577.5 AA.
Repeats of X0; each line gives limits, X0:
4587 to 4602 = 4601.5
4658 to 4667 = 4658.5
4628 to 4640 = 4628.5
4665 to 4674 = 4666.0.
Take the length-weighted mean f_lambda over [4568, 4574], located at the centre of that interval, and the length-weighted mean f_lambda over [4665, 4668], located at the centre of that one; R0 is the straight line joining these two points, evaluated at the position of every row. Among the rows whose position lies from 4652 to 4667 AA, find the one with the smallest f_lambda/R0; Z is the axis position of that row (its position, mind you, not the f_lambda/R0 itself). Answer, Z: 4666.0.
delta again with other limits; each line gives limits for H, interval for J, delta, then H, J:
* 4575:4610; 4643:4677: 1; 1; 1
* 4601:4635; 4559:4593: 2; 2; 1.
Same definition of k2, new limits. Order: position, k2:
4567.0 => 3.39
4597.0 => 3.27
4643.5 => 3.36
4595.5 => 3.27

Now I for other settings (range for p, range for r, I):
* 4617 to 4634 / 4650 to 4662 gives 24.7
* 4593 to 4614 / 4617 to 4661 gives 24.5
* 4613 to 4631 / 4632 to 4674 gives 24.7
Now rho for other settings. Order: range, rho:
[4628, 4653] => 4652.5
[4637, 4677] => 4654.0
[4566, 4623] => 4622.5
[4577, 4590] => 4577.5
